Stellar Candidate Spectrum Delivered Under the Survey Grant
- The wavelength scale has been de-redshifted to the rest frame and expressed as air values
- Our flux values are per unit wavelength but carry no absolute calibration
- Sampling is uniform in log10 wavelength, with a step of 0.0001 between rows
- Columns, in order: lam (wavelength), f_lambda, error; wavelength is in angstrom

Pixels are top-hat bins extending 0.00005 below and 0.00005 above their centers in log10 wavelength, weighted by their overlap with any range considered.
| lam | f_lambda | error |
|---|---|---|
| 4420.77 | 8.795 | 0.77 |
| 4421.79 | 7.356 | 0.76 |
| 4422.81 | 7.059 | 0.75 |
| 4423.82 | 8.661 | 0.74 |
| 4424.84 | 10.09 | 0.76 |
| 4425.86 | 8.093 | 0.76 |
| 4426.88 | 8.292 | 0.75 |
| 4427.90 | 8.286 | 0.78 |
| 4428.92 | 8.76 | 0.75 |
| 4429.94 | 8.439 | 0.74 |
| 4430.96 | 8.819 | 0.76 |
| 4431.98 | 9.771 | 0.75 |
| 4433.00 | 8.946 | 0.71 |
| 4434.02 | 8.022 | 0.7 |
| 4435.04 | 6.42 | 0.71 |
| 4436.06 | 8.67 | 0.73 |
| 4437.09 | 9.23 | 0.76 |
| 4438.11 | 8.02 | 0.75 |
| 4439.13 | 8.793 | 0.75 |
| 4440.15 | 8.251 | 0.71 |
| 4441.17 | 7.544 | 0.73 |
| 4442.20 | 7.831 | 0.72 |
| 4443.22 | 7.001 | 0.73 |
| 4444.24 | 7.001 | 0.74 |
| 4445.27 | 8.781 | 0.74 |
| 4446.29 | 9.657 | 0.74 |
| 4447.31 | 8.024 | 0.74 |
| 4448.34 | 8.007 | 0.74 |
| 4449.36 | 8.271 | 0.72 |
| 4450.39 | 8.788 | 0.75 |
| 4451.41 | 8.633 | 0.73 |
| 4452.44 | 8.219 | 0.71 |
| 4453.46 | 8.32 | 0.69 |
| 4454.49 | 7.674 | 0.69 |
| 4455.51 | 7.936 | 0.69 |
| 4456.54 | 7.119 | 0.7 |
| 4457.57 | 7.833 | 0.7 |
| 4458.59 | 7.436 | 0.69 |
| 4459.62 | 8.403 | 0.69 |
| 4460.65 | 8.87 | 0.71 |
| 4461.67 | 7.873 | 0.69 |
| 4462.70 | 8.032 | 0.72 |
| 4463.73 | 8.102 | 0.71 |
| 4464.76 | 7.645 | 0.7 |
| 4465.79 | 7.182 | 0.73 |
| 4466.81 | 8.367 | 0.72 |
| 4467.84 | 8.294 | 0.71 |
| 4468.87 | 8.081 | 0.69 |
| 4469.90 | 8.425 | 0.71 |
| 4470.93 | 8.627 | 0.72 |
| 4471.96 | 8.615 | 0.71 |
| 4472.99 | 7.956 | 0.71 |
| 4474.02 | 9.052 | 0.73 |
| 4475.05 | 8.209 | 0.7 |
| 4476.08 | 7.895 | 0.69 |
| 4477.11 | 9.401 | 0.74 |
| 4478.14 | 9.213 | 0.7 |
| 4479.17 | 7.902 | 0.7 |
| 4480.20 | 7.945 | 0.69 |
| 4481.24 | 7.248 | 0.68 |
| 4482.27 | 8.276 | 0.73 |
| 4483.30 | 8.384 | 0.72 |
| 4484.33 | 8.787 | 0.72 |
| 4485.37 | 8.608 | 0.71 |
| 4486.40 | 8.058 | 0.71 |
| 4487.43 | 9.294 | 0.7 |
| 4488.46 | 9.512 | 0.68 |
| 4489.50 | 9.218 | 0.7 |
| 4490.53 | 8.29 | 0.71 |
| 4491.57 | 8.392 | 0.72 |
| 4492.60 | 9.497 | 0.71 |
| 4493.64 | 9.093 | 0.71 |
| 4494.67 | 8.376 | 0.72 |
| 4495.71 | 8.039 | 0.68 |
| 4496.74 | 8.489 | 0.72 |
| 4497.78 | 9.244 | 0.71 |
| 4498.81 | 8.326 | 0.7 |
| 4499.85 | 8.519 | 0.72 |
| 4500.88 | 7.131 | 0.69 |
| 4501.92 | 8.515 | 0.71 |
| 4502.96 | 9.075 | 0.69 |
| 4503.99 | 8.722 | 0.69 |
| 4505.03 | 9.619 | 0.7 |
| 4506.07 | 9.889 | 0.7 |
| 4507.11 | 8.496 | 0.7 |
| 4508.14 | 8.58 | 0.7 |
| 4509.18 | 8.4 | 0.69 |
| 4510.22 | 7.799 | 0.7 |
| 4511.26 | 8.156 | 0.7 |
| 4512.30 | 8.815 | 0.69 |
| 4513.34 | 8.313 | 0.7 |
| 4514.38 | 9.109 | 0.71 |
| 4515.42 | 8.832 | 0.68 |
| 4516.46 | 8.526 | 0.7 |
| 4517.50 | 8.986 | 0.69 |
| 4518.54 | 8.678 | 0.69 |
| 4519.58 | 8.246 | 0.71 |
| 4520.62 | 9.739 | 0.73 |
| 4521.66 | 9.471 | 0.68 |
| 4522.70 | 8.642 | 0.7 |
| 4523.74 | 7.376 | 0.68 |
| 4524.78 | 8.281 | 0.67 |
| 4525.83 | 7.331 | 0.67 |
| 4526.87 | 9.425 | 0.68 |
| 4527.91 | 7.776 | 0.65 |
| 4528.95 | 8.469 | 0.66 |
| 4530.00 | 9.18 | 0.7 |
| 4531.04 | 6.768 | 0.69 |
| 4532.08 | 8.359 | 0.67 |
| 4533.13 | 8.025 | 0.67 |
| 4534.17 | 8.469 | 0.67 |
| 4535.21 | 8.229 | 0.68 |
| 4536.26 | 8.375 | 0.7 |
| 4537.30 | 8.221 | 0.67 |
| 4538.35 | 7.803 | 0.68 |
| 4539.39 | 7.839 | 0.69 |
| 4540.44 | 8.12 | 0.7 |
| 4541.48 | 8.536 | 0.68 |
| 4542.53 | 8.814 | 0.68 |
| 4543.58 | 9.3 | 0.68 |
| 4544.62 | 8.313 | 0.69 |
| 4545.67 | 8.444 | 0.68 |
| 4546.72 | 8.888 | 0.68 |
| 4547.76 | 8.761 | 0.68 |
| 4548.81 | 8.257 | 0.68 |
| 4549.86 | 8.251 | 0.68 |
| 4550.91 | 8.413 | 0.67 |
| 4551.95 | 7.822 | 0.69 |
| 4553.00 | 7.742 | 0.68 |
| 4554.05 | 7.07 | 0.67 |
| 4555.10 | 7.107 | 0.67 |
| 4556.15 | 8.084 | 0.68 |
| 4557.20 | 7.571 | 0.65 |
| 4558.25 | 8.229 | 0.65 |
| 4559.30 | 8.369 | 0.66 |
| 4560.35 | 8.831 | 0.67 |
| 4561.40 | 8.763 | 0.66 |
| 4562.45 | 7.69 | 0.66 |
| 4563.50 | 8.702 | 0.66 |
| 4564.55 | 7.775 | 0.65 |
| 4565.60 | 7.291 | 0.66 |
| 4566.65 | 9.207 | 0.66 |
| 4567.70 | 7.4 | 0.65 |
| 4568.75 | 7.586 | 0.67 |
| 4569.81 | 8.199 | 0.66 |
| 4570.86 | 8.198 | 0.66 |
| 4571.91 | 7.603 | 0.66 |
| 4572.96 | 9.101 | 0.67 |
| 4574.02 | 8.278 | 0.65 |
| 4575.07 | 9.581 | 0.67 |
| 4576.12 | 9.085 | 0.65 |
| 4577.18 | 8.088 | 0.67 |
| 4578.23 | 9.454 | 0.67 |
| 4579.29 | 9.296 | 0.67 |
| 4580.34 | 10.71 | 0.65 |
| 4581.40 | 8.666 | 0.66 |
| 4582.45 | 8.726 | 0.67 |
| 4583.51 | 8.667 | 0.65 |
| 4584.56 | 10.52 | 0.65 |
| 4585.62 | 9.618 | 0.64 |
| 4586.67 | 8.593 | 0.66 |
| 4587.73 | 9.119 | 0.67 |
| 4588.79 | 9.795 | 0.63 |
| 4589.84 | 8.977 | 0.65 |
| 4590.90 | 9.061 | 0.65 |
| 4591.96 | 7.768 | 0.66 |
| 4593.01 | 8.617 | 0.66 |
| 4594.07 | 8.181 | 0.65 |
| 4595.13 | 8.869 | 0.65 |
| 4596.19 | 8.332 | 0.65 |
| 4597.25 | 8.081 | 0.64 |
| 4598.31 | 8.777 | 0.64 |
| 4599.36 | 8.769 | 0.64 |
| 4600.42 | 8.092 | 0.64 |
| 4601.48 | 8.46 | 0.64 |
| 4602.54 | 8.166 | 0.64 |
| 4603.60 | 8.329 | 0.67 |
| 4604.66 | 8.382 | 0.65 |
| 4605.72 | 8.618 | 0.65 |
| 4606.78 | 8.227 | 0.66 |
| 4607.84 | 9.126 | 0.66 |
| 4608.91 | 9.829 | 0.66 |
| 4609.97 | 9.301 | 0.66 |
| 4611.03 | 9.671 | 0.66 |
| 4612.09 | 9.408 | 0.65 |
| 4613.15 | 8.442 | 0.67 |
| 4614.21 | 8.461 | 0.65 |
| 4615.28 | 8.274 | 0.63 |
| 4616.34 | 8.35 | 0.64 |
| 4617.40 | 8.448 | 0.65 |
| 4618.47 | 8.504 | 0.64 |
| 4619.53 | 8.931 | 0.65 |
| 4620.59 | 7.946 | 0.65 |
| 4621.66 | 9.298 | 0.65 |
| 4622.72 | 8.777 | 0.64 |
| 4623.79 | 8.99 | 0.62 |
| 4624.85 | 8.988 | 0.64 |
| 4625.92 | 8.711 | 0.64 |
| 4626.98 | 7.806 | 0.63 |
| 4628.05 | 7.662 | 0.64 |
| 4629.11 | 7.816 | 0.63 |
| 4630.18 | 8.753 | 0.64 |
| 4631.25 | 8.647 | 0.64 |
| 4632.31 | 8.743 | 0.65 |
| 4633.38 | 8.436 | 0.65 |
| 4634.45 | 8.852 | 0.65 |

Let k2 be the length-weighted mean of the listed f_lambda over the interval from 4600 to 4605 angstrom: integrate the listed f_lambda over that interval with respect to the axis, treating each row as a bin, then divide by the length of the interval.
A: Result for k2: 8.3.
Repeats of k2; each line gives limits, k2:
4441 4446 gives 7.7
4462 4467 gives 7.8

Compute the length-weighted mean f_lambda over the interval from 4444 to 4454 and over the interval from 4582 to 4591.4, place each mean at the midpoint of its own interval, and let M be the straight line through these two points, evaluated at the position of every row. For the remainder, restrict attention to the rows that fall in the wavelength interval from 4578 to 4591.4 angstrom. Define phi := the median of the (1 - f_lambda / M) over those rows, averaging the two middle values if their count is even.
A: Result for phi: 0.01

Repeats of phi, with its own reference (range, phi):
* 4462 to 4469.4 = 0.05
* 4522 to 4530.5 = 0.06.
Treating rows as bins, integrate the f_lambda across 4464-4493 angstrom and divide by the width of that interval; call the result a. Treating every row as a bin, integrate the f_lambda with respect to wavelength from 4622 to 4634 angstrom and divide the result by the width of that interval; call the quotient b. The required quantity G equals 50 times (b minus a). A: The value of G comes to 3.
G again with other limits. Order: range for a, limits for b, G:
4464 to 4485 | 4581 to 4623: 24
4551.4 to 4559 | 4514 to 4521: 58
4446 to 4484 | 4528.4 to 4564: 1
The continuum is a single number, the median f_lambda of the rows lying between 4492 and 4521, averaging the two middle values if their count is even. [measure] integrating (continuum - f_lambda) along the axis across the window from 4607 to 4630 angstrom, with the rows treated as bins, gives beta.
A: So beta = -3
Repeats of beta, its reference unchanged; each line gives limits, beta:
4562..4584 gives 0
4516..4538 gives 3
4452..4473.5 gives 11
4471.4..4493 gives 0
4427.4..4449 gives 6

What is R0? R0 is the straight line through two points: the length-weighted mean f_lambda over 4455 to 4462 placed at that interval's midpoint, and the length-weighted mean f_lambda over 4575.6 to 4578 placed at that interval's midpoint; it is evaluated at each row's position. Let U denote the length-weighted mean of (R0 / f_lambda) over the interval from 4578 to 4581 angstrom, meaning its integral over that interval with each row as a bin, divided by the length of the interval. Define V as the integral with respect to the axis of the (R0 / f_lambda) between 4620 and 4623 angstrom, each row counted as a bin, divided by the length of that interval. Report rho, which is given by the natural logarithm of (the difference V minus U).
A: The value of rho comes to -1.9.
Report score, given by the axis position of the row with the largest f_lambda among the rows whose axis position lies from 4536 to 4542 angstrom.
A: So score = 4541.48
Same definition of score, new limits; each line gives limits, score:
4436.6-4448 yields 4446.29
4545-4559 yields 4546.72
